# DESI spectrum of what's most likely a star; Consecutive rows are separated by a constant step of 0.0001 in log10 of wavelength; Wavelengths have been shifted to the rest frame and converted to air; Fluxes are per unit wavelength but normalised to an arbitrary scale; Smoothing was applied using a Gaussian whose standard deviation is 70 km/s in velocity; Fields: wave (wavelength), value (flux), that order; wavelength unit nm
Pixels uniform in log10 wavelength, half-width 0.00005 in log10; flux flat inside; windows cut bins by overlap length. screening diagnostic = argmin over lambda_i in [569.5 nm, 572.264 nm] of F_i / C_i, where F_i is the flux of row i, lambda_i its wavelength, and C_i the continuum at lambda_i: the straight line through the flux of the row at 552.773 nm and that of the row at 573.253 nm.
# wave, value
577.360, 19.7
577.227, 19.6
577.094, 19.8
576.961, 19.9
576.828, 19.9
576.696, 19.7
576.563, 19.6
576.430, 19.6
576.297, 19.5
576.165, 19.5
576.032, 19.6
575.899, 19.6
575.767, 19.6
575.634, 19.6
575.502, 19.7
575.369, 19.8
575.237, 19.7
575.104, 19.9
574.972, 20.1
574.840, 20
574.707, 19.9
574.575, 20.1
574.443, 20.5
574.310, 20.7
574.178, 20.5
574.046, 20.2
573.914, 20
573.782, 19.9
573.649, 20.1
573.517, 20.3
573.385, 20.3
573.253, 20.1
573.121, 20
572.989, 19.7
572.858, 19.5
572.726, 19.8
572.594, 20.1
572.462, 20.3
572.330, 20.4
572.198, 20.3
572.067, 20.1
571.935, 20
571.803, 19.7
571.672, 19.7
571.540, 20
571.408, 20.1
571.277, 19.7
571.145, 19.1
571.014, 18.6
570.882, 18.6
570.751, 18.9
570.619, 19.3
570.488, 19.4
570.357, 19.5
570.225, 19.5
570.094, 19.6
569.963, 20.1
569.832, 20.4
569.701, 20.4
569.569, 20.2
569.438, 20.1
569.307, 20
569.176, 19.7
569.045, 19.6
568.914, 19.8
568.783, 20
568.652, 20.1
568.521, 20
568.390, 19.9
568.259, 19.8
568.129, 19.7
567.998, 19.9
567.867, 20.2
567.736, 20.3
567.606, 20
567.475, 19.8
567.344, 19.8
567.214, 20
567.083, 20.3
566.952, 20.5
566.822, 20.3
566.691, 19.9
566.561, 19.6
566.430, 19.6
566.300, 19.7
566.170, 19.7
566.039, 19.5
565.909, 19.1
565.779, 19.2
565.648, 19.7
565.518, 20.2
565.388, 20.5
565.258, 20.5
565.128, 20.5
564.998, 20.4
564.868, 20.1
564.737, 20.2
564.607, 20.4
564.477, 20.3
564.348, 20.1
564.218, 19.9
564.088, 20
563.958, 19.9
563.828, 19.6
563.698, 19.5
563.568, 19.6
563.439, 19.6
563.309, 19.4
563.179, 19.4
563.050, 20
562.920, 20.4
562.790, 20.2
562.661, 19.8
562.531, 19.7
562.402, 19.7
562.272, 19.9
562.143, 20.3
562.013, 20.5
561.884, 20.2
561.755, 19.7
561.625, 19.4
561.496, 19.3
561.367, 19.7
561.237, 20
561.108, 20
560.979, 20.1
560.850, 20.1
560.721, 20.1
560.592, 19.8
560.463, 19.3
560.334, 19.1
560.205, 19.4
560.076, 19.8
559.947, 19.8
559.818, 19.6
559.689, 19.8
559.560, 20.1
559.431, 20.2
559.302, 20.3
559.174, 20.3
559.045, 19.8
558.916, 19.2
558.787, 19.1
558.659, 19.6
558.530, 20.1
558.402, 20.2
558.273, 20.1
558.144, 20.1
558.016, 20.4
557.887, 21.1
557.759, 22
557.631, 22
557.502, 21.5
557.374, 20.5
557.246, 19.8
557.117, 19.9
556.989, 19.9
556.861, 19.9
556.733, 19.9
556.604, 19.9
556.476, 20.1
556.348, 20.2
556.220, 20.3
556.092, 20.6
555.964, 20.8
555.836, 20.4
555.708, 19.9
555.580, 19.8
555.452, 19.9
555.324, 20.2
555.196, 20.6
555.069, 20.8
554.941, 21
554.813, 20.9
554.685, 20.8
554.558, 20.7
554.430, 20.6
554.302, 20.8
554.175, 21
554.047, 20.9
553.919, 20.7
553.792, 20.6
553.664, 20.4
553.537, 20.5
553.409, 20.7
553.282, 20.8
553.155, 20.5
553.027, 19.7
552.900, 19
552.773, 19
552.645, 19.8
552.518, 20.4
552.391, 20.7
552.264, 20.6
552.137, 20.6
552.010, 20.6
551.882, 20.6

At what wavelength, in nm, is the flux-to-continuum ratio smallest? 571.014 nm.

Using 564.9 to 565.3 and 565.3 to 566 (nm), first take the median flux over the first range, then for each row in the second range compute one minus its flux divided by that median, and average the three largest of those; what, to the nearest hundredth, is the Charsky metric 0.06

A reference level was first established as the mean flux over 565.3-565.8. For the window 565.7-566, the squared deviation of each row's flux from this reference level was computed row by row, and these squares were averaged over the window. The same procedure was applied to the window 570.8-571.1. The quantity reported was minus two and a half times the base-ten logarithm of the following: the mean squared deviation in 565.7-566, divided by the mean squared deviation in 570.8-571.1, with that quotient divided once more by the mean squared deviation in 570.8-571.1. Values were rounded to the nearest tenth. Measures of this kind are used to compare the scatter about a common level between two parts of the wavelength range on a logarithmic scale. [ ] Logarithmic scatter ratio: 1.8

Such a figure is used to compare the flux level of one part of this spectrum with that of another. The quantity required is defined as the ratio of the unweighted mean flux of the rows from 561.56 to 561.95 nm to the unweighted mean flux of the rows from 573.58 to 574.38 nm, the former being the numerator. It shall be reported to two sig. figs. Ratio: 0.98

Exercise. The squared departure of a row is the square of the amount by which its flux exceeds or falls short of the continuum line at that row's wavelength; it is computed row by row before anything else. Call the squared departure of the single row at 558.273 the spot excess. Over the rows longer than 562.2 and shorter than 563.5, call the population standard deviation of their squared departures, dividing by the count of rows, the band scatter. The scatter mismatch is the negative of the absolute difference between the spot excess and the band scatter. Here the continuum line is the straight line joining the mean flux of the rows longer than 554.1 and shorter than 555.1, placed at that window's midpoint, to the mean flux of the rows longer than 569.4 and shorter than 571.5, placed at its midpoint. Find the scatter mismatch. 0.00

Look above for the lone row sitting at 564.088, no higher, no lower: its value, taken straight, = 20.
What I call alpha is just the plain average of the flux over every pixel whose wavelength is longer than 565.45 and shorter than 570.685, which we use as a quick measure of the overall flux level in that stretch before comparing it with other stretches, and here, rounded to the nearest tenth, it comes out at 19.9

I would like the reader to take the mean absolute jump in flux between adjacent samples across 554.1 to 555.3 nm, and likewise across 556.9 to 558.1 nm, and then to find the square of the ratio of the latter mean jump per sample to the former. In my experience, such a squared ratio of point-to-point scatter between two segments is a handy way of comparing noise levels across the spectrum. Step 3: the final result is 10.6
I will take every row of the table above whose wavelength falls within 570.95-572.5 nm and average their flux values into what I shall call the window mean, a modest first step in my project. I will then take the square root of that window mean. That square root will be 4.45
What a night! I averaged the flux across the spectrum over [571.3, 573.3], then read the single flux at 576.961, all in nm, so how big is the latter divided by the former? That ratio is 1.00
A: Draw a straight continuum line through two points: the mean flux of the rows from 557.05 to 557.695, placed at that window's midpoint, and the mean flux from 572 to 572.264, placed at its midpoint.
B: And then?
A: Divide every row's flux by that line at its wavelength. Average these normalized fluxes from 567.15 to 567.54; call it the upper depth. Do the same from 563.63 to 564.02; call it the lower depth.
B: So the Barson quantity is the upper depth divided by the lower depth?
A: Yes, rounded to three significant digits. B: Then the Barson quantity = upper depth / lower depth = 1.02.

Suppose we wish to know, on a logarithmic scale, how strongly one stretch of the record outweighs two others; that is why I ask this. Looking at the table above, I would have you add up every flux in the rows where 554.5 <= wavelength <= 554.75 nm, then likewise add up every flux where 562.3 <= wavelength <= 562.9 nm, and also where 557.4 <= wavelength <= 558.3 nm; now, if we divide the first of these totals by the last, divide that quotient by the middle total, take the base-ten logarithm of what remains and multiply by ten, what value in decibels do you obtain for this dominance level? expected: -24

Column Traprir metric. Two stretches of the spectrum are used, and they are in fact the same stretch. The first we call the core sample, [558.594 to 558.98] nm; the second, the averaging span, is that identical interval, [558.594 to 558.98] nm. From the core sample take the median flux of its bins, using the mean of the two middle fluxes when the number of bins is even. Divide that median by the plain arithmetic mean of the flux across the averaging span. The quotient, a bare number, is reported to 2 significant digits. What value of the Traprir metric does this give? 0.99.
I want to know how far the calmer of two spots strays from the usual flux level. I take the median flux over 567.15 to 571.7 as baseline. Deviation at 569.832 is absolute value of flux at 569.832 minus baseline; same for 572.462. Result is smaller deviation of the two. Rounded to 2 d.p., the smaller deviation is 0.50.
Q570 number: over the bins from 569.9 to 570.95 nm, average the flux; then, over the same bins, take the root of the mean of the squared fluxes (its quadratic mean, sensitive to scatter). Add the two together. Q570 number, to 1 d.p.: 38.7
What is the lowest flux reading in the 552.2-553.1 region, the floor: 19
